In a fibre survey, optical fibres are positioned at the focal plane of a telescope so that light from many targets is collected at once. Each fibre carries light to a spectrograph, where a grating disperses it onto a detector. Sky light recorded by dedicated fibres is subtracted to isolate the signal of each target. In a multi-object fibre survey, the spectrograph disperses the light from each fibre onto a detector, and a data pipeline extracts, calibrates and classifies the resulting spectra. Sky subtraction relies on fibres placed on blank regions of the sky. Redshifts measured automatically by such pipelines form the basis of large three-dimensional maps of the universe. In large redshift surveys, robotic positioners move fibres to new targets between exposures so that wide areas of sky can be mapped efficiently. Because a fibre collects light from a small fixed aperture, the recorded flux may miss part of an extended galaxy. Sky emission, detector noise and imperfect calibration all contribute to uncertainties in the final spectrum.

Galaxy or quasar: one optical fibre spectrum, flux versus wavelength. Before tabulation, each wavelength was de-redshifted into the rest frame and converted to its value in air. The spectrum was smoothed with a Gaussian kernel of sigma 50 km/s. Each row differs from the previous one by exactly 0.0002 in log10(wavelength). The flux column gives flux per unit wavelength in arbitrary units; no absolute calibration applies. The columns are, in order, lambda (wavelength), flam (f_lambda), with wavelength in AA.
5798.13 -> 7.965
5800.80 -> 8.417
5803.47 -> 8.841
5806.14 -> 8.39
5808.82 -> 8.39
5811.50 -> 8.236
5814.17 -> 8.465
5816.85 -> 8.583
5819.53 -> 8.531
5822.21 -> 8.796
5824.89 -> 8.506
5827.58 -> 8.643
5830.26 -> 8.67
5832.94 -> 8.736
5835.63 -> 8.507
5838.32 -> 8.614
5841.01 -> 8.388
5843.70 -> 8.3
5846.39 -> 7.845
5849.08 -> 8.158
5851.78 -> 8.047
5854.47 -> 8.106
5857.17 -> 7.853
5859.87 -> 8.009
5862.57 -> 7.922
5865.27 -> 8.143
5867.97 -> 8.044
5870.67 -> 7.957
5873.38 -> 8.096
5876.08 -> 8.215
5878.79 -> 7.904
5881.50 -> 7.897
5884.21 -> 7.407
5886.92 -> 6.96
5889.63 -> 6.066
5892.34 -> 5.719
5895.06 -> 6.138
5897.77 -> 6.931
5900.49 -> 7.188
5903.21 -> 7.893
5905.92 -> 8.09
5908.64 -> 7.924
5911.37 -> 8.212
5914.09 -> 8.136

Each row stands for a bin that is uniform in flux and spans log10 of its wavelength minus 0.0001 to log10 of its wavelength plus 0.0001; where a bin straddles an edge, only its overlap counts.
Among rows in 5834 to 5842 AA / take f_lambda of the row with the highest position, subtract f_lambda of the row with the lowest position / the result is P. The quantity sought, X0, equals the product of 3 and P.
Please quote -0.4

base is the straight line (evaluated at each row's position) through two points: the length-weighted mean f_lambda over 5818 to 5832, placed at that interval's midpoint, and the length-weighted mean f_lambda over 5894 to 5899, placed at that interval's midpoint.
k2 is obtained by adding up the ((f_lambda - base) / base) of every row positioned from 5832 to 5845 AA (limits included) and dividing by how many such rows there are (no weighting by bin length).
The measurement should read 0.03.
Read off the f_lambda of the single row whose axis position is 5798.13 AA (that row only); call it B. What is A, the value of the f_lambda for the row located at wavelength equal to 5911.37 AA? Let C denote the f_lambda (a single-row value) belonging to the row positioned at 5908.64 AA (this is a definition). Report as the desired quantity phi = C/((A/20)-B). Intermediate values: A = 8.212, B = 7.965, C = 7.924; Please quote -1.05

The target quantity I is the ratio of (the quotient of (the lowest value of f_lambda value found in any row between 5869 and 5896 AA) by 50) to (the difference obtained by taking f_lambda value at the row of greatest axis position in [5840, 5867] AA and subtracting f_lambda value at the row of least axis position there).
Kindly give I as -0.5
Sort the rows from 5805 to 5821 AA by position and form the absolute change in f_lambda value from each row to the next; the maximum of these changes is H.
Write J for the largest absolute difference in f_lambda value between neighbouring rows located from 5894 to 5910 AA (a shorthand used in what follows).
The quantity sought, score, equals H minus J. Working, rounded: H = 0.23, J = 0.8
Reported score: -0.6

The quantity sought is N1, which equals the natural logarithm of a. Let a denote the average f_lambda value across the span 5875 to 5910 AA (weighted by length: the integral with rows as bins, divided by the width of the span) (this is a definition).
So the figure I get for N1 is 1.98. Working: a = 7.25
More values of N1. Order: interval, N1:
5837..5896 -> 2.04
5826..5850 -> 2.13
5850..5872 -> 2.08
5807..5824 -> 2.14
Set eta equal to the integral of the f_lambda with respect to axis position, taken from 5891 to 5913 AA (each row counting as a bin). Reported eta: 160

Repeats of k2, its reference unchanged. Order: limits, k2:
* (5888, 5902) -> -0.03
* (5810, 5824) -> -0.04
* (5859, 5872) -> 0.07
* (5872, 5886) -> 0.12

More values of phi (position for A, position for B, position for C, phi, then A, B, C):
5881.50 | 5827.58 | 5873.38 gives -0.98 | 7.897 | 8.643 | 8.096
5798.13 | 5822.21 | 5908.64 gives -0.94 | 7.965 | 8.796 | 7.924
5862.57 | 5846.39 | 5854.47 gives -1.09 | 7.922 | 7.845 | 8.106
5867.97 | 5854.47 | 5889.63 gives -0.79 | 8.044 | 8.106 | 6.066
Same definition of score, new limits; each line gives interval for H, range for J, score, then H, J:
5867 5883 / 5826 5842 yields 0.1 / 0.31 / 0.2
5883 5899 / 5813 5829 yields 0.6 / 0.89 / 0.3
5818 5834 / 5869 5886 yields -0.2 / 0.29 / 0.5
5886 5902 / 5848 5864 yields 0.6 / 0.89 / 0.3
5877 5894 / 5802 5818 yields 0.4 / 0.89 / 0.5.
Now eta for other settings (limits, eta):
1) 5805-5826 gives 178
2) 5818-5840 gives 190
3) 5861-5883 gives 176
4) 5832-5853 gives 175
